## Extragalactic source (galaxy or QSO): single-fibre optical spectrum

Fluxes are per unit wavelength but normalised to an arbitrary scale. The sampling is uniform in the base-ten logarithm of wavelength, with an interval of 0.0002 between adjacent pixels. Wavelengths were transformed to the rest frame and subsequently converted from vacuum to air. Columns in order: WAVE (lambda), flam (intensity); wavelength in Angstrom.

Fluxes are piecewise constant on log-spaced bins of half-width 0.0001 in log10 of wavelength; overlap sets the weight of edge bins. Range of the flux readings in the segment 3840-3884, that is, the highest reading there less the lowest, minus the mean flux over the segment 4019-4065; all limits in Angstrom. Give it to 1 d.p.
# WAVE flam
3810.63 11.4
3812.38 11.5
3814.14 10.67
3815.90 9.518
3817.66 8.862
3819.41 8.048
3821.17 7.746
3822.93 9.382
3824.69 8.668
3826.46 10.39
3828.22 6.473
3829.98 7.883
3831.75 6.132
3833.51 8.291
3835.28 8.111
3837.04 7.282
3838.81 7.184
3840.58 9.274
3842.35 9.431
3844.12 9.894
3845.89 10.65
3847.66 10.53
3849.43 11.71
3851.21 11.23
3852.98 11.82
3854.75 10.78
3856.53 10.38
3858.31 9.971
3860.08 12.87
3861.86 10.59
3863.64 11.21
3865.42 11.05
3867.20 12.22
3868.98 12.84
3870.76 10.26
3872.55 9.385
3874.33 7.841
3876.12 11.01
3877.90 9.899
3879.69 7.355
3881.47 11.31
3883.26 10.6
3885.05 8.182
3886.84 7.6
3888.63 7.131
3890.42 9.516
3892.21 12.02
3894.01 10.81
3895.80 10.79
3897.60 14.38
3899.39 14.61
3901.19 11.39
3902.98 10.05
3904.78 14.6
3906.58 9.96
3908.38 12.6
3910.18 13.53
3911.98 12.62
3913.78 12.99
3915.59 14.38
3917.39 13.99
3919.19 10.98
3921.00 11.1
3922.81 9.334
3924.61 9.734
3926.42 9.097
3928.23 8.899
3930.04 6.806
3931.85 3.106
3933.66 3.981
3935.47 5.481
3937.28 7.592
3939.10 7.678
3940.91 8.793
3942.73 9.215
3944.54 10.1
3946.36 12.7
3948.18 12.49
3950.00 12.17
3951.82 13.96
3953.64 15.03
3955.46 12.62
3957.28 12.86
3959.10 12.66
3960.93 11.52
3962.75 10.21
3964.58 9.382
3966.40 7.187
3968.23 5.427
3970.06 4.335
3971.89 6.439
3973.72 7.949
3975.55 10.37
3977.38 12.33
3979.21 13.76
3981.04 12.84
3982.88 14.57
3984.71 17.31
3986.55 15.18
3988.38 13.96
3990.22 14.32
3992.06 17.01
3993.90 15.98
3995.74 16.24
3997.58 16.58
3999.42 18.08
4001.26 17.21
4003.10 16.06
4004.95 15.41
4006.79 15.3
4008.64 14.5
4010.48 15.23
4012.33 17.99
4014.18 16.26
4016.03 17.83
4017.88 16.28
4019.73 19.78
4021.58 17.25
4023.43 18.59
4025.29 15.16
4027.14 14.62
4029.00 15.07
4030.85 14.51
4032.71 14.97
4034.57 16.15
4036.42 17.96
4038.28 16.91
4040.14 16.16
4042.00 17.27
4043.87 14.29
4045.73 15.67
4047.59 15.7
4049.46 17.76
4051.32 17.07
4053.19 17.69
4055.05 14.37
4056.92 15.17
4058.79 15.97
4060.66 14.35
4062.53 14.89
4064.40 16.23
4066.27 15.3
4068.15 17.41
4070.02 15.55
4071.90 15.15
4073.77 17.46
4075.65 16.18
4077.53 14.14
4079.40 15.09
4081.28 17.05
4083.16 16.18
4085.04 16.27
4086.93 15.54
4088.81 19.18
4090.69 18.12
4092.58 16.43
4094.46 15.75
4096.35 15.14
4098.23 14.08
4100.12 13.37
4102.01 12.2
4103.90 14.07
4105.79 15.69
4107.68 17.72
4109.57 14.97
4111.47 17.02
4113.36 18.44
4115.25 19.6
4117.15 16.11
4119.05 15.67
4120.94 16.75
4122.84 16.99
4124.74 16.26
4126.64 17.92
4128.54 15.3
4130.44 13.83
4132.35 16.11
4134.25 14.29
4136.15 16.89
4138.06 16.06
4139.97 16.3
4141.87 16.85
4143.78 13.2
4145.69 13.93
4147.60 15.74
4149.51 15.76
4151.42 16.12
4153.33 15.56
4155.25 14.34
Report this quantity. -10.6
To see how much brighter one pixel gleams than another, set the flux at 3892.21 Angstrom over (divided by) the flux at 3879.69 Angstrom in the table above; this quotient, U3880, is 1.63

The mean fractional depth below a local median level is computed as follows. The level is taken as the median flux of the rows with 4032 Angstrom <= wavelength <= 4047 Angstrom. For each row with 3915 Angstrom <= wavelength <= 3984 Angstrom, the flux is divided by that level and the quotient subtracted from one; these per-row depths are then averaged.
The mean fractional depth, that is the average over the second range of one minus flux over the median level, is 0.38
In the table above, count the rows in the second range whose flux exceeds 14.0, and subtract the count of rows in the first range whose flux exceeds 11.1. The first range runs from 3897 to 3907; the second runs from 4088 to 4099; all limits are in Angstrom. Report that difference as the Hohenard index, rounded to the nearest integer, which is 2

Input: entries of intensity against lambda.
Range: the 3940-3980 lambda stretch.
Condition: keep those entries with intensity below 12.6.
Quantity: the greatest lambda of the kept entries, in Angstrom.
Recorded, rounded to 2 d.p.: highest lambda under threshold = 3977.38 Angstrom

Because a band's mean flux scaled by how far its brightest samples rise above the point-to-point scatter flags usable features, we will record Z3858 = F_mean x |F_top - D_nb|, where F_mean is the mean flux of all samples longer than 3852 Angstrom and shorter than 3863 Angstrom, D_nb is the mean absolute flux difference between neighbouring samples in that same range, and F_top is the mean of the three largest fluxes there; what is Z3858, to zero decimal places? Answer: 115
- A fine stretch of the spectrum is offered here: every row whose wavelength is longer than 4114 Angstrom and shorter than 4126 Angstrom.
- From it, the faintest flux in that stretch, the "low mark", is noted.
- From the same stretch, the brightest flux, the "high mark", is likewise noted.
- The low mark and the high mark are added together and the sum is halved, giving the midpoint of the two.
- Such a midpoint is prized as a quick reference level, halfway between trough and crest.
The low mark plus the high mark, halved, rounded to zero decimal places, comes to 18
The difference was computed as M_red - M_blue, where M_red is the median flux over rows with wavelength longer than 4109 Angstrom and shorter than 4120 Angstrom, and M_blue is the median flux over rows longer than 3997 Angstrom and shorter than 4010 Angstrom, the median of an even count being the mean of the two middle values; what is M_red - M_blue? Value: 1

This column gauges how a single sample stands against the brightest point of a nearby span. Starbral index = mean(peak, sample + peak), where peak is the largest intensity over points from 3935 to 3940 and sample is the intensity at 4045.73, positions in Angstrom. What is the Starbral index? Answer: 15.5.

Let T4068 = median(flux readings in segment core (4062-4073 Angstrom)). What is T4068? 15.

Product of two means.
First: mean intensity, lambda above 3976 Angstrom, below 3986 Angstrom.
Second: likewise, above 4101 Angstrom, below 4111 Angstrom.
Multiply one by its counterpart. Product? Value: 211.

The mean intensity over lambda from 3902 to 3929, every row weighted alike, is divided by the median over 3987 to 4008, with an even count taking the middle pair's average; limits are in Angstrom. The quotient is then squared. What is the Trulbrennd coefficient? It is 0.52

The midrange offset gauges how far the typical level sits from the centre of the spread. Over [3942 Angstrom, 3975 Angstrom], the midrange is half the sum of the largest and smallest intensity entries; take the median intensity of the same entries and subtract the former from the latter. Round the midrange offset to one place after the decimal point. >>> 1.2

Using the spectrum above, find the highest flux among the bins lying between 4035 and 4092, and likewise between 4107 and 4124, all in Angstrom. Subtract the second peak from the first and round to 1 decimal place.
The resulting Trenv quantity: -0.4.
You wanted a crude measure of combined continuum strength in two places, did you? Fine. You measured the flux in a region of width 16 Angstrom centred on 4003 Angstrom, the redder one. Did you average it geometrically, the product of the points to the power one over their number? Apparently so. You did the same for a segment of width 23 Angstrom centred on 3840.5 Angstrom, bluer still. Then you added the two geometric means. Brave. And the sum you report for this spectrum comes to 24.9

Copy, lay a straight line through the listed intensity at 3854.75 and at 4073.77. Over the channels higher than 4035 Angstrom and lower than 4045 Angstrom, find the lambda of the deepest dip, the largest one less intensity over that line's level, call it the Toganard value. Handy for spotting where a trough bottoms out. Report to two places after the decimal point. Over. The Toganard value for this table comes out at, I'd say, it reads 4043.87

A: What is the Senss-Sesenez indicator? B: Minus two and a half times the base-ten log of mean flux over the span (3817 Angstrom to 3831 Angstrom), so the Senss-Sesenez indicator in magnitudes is -2.31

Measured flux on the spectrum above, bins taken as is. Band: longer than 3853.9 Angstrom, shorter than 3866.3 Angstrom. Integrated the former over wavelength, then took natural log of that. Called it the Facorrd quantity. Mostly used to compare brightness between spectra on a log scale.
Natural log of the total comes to 4.9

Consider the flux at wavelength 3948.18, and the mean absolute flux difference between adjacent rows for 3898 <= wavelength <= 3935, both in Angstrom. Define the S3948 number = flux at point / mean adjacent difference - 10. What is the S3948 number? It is -3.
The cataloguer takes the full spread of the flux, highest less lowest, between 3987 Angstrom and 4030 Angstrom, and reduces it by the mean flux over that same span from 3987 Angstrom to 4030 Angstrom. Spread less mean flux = -10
